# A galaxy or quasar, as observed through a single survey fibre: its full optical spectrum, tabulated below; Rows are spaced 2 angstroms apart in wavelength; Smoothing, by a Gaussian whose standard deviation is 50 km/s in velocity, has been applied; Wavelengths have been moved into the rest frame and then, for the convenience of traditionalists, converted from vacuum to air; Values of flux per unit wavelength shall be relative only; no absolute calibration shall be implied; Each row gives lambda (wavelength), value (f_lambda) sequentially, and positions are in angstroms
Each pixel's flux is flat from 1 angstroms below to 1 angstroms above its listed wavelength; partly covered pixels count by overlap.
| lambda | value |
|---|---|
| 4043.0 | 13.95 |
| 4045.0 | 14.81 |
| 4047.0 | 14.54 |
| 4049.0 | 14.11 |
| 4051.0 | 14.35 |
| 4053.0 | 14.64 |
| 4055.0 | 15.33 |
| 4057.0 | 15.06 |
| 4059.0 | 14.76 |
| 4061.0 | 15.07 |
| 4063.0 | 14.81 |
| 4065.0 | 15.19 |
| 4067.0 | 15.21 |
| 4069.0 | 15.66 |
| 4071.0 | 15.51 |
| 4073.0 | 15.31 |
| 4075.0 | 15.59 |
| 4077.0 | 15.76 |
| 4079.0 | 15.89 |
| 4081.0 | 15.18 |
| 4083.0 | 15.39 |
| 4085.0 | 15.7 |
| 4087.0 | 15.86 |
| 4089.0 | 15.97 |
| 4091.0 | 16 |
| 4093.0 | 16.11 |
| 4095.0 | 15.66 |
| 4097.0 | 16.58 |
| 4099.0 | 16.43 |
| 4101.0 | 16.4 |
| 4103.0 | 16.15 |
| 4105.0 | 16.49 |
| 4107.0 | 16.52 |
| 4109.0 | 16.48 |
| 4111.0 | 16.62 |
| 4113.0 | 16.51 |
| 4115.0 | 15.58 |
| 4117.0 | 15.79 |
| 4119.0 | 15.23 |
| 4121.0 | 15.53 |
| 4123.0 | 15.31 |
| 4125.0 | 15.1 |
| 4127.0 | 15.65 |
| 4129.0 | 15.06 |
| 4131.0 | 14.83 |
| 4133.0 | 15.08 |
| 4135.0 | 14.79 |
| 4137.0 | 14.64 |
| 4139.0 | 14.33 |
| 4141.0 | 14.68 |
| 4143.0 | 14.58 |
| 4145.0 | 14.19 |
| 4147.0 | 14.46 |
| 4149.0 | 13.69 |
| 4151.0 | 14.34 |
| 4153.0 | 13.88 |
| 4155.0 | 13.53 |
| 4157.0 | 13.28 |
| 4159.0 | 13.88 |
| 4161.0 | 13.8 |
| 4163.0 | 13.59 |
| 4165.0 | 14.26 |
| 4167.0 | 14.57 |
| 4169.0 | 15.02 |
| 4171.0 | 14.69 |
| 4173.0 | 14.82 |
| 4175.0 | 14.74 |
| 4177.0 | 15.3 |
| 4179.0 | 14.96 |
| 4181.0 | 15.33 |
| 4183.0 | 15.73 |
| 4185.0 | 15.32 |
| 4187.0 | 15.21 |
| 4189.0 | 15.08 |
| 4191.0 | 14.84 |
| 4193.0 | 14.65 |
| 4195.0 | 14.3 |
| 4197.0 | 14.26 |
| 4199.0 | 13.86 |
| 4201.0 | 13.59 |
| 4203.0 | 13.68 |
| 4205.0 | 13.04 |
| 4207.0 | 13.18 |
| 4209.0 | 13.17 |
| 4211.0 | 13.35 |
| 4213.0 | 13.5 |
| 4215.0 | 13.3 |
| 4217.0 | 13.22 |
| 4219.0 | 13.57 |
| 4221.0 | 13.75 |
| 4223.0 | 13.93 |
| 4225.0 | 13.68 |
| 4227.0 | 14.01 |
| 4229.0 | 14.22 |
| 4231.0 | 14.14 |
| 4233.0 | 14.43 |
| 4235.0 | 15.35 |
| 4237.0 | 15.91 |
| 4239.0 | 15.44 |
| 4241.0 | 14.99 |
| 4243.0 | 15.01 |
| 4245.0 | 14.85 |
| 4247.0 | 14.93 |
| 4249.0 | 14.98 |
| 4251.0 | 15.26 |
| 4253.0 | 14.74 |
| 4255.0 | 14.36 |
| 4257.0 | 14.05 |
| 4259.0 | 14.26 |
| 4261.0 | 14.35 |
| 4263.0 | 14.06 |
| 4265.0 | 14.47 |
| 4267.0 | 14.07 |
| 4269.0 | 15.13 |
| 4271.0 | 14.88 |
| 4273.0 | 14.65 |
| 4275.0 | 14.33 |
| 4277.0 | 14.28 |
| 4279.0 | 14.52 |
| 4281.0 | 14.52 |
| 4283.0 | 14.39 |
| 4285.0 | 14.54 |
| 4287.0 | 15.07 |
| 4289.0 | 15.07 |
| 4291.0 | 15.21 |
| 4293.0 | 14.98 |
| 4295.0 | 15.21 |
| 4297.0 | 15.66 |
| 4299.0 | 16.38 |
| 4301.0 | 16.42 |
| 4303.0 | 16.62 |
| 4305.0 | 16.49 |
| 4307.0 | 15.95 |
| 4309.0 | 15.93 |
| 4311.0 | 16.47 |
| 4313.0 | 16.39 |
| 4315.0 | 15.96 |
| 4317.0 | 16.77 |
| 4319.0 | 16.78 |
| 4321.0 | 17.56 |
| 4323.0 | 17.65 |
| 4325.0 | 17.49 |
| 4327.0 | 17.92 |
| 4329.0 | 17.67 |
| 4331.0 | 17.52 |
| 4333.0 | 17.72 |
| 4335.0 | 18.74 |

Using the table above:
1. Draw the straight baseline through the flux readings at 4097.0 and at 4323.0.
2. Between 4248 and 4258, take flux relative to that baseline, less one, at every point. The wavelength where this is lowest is 4257.0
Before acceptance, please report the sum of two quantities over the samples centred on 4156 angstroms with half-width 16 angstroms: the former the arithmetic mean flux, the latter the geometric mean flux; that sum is 28.3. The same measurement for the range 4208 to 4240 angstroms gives 28.1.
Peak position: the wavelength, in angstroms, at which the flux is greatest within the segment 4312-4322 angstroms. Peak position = 4321.0 angstroms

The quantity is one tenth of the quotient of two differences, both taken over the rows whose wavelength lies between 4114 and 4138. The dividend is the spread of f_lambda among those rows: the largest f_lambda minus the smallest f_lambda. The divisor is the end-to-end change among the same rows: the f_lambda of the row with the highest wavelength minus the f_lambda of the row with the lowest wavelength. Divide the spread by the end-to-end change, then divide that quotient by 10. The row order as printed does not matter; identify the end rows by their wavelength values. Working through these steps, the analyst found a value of -0.1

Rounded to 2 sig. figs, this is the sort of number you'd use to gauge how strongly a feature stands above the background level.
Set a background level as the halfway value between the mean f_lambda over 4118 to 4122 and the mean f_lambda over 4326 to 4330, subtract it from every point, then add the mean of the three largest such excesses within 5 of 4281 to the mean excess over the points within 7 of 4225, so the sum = -4.7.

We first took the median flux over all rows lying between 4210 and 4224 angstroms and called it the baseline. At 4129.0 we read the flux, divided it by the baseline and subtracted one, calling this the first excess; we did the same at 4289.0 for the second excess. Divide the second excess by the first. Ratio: 1.0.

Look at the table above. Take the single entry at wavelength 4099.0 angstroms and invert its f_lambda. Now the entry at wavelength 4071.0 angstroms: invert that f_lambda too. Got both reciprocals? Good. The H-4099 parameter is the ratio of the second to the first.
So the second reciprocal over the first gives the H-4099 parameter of 1.06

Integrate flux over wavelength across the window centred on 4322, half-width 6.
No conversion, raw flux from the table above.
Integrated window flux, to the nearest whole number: 208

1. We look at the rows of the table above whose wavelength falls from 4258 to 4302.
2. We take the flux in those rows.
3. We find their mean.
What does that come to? 14.8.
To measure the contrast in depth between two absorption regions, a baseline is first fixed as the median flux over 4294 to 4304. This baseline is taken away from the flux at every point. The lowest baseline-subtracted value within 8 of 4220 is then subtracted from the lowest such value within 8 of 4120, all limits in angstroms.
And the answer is 1.9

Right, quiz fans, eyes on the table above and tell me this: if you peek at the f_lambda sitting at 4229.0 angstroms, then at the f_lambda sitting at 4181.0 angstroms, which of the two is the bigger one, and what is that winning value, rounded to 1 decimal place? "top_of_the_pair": 15.3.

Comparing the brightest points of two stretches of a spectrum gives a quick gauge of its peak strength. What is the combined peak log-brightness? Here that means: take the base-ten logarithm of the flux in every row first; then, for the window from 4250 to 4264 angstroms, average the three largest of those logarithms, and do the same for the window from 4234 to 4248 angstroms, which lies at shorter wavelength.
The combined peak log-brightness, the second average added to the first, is 2.36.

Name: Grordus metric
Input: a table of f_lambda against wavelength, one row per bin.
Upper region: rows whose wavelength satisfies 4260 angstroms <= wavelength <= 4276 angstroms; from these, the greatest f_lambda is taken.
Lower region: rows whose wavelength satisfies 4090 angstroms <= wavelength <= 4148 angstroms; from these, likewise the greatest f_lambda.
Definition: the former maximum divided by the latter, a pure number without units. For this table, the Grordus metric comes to 0.91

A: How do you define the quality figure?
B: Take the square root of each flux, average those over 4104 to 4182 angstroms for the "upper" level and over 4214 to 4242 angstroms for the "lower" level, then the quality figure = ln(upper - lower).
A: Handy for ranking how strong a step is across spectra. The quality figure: -2.51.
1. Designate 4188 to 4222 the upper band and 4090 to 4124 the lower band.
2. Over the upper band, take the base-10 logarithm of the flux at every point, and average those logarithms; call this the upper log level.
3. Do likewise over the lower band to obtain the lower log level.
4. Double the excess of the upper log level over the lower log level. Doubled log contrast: -0.134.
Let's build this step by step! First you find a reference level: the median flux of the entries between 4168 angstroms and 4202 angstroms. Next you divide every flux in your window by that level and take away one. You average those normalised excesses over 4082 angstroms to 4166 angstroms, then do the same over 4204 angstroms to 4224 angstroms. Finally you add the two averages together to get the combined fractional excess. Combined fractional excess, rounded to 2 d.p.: -0.07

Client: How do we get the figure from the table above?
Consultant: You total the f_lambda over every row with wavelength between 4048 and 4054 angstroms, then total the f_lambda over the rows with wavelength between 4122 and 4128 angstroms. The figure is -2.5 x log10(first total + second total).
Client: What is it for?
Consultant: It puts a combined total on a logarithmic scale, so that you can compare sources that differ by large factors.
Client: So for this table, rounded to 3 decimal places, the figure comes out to -4.875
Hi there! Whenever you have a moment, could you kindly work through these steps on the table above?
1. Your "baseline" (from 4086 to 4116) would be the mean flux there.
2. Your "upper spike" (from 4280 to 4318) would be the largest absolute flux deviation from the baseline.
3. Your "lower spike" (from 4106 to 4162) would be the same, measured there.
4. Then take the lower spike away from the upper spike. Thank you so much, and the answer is -1.1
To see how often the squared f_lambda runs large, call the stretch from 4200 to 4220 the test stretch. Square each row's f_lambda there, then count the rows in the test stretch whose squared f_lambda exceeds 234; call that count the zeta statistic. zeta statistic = 0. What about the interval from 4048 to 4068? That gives 1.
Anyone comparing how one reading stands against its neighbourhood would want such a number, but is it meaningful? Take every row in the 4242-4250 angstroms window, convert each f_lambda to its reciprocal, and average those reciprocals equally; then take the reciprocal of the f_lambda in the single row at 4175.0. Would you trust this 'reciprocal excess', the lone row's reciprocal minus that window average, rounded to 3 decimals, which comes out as 0.001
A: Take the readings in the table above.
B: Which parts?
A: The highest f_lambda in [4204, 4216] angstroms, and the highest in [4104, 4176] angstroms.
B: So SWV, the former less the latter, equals -3.1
